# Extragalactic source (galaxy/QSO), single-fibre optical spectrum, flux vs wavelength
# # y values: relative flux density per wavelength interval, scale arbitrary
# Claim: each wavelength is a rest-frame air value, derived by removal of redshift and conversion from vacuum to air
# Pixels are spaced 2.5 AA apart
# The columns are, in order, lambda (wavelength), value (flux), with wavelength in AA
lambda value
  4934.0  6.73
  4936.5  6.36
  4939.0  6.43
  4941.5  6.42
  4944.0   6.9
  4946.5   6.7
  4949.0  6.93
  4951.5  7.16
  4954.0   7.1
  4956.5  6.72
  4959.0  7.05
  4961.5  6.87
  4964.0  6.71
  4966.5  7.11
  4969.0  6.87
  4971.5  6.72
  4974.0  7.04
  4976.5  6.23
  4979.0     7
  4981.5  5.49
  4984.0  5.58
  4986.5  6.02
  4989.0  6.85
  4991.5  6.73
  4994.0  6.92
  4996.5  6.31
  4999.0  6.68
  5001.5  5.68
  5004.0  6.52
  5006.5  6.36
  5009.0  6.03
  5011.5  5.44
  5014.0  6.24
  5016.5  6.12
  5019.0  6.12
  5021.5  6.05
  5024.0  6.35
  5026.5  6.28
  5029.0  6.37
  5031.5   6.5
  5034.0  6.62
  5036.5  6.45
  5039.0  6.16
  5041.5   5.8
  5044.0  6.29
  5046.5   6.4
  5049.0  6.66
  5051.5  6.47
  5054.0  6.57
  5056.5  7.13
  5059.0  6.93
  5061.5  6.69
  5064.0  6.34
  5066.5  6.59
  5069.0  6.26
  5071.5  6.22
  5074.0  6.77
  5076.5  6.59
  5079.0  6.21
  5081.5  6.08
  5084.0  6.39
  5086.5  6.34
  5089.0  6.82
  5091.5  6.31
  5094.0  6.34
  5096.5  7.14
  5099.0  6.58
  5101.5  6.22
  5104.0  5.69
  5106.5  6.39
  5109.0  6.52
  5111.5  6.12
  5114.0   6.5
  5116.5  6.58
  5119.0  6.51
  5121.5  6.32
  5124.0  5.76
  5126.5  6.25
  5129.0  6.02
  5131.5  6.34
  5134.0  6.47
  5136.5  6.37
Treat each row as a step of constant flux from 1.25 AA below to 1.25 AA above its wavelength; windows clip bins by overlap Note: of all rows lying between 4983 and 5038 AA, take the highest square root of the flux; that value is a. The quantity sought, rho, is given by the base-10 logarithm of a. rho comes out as 0.420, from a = 2.63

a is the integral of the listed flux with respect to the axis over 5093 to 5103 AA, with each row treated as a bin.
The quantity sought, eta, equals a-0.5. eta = 65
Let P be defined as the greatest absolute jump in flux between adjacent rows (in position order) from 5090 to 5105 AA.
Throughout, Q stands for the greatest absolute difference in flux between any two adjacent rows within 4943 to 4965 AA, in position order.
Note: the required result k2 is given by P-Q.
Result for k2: 0.4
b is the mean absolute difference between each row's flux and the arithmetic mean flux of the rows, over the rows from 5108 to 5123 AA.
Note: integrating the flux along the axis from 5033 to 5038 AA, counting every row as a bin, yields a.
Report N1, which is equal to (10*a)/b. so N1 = 2382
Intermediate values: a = 33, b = 0.137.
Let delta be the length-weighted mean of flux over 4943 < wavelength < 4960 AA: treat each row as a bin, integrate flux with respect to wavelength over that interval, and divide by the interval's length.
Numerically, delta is 6.94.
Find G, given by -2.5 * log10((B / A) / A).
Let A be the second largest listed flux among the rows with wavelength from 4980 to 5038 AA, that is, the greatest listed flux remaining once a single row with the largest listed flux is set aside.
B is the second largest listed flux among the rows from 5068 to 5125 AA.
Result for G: 2.09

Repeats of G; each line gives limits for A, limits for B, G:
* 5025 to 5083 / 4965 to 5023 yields 2.08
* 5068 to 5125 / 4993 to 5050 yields 2.11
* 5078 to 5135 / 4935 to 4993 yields 2.04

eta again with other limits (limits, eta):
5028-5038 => 64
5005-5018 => 78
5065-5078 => 84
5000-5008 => 49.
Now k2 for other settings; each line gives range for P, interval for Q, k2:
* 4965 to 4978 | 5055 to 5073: 0.5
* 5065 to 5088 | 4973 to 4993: -1.0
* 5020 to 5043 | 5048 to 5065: -0.2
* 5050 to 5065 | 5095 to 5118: -0.1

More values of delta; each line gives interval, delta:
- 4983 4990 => 6.15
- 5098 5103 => 6.36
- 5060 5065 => 6.54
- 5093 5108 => 6.40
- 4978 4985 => 6.00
